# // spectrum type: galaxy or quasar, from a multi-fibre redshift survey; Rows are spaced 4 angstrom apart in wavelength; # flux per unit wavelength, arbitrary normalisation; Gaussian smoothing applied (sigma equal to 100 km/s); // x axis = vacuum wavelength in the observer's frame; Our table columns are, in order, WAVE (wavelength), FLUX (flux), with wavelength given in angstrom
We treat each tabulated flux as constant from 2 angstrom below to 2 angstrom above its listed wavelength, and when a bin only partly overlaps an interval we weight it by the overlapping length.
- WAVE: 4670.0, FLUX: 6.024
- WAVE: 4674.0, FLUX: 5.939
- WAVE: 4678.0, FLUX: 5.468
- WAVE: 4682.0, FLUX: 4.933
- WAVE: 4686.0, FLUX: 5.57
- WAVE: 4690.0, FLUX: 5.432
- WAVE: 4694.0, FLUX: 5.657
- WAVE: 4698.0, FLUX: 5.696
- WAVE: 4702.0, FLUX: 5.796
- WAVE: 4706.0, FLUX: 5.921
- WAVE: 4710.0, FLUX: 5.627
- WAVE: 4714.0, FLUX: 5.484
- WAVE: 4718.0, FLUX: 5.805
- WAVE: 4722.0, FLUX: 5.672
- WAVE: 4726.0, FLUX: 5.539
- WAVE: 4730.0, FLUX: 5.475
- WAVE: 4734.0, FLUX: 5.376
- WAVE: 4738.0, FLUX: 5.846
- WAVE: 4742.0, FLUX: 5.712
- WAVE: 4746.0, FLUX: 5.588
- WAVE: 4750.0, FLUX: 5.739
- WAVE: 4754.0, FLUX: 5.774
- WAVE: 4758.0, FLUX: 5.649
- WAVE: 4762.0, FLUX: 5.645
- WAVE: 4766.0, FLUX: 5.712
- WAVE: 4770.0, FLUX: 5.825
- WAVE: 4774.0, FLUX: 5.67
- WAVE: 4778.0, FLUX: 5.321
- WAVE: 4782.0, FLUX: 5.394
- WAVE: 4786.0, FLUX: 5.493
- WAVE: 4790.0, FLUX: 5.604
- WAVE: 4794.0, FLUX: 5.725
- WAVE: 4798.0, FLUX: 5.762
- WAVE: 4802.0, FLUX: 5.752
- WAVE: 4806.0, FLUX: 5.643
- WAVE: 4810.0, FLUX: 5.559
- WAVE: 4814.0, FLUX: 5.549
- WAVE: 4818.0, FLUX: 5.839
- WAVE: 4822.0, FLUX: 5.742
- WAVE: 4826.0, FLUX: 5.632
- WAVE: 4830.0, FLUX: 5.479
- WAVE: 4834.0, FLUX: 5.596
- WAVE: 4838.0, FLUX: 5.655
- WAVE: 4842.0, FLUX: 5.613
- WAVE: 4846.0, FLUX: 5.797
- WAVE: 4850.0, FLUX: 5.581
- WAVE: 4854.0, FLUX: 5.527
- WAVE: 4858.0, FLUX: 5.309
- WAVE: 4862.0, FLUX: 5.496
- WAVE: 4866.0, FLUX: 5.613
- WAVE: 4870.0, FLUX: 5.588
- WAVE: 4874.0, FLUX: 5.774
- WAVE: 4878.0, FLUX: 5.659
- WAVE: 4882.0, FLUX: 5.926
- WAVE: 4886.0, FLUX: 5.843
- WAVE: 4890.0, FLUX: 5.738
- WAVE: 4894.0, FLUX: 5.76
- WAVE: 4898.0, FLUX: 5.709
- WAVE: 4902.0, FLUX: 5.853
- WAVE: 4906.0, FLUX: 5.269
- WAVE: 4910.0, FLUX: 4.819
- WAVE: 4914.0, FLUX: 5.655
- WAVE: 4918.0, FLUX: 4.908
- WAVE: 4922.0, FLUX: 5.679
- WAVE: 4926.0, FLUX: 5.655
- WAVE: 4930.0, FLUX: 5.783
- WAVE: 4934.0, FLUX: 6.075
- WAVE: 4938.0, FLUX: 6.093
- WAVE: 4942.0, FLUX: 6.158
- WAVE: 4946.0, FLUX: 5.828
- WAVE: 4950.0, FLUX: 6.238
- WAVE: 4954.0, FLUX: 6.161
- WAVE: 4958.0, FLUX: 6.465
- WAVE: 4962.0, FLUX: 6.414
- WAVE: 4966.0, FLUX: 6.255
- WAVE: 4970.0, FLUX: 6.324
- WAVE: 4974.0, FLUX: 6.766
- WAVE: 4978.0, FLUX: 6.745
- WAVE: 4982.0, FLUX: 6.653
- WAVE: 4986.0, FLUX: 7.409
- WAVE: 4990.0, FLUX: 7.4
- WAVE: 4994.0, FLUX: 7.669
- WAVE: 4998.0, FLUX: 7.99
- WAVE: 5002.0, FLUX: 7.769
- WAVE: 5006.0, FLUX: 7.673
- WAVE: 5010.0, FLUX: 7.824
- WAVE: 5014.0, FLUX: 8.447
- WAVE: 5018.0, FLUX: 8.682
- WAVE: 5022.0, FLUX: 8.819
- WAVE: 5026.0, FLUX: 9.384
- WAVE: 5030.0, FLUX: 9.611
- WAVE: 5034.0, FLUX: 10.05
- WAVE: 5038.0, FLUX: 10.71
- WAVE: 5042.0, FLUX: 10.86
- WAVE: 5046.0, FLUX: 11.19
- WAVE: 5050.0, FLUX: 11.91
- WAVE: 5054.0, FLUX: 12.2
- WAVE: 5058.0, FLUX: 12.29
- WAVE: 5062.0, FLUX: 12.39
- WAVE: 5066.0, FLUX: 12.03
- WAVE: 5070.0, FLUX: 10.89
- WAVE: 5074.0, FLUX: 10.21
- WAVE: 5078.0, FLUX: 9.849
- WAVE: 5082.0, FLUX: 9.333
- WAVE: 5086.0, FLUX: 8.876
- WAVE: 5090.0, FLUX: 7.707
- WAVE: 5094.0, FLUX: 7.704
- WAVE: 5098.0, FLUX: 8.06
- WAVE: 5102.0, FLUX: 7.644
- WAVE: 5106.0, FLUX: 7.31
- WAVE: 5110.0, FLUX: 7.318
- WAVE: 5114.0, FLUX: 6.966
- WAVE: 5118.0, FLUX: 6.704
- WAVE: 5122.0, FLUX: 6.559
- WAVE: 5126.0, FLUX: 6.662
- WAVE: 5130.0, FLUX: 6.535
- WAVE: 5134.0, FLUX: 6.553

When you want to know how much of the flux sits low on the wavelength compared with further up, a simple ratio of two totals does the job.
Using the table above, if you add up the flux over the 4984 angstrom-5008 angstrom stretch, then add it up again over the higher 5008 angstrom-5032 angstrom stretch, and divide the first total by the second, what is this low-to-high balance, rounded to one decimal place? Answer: 0.9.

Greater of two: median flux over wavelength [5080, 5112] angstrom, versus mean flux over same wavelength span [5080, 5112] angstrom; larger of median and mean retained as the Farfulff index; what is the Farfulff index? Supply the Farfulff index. 8.0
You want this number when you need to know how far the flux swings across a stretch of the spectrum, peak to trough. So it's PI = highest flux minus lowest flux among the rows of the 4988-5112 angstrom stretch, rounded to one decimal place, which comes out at 5.1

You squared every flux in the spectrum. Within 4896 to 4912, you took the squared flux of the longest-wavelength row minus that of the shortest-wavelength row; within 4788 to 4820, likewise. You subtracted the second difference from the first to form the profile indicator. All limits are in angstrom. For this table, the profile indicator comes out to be -12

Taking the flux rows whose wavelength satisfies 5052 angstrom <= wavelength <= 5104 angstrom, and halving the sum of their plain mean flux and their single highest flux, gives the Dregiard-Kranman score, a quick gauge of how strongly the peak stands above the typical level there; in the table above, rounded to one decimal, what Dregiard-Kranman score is 11.2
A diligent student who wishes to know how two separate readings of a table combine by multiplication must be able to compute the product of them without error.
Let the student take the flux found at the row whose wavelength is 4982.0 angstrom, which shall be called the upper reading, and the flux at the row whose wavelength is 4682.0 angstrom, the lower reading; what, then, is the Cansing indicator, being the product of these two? 33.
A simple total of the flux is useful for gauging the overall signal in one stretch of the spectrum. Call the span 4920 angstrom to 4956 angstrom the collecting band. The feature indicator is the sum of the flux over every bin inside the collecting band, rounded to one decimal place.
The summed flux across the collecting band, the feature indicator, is 53.7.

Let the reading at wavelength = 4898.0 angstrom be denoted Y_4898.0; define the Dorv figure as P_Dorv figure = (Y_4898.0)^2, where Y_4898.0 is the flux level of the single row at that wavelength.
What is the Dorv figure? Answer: 32.6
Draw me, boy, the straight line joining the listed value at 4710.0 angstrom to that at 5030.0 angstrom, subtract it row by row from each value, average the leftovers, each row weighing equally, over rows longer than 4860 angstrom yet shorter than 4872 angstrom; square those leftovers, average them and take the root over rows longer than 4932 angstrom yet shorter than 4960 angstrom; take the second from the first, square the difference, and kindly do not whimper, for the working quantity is 20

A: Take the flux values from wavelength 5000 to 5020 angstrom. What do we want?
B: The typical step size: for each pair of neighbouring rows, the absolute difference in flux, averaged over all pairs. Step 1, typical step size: 0.28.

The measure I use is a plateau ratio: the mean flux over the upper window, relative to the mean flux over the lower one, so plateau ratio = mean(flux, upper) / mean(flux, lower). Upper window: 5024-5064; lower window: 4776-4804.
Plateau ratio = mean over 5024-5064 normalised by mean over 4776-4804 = 2.0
